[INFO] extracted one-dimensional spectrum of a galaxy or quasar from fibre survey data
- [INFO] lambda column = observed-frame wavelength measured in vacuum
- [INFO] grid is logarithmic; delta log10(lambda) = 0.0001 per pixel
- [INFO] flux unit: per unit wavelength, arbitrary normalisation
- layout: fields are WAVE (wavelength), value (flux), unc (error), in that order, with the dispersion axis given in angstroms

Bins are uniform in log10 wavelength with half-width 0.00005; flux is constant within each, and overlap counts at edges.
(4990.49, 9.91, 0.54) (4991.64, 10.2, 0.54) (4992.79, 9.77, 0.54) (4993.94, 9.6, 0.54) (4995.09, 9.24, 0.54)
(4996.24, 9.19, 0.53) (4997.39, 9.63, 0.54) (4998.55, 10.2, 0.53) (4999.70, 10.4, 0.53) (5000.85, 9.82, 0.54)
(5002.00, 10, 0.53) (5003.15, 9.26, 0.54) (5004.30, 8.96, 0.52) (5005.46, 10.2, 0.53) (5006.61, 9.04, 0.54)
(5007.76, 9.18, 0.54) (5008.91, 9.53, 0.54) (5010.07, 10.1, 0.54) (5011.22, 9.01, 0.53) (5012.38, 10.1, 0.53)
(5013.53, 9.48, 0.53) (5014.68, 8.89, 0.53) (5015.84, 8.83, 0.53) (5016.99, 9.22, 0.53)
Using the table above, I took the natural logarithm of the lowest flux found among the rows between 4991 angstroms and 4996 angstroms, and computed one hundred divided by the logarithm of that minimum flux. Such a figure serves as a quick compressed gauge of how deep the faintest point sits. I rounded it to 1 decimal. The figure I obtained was 45.0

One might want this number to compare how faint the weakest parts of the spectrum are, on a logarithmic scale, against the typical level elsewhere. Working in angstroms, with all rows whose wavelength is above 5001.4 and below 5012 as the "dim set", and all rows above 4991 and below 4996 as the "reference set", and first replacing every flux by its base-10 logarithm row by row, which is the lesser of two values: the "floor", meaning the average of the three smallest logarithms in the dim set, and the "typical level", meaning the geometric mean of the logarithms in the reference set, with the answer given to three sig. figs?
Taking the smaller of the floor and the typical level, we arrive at 0.954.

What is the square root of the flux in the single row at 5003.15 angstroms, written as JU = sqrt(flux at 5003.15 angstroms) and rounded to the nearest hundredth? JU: 3.04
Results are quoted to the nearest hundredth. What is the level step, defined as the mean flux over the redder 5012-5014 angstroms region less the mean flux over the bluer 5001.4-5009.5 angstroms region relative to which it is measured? 0.34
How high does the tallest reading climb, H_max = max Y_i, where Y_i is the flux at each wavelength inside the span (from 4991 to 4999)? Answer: 10.2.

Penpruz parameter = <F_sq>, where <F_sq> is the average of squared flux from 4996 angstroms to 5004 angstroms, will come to 95.9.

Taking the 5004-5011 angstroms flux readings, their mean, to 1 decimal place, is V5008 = 9.5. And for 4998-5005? 9.8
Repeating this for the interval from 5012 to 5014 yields 9.8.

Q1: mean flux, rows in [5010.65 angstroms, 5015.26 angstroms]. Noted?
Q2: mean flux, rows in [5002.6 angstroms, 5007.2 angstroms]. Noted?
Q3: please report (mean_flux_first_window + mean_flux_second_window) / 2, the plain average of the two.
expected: 9.37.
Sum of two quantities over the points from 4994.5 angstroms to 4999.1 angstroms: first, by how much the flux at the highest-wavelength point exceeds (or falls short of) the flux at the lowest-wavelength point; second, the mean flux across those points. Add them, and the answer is 10.5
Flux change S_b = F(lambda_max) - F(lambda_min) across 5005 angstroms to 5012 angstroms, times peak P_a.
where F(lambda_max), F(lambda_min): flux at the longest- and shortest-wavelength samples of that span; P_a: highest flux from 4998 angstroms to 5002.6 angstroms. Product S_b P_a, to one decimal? -12.4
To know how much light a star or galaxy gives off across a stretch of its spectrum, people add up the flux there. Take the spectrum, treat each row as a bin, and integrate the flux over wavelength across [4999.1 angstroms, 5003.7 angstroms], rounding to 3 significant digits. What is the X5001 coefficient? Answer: 45.5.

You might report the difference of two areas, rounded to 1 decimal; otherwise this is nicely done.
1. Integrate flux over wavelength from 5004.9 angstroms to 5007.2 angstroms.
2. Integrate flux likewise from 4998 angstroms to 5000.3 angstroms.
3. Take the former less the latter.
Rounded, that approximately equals -1.5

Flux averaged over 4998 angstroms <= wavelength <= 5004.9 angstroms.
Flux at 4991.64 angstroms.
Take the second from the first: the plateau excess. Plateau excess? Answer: -0.4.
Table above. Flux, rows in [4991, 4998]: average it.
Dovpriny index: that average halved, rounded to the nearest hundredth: 4.80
